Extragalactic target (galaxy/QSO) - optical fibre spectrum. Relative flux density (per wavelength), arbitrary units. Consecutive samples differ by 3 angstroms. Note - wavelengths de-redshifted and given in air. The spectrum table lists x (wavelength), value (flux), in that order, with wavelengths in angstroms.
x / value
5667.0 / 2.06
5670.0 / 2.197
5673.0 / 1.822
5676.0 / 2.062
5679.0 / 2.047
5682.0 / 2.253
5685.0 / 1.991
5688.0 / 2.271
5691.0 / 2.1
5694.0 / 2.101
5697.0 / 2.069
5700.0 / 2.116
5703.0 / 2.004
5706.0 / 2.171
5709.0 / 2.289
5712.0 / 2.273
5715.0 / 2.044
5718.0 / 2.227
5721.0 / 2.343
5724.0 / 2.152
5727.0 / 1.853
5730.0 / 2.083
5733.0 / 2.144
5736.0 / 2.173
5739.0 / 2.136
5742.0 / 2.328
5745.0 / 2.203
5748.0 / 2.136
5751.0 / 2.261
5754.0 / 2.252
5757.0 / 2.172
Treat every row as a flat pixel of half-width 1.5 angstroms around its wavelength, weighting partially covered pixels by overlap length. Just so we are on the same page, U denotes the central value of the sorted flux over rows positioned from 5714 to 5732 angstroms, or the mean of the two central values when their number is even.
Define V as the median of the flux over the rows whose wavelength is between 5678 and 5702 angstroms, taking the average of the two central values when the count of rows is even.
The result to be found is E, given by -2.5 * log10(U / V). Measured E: -0.01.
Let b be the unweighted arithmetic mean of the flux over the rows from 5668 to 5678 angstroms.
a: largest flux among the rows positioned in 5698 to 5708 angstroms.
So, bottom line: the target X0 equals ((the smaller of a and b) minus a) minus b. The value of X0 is -2.17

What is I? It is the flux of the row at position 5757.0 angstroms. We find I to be 2.172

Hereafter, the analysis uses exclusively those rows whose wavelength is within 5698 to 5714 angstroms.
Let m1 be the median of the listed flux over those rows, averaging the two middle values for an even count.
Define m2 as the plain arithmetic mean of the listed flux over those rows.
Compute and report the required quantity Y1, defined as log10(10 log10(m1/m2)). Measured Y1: -3.1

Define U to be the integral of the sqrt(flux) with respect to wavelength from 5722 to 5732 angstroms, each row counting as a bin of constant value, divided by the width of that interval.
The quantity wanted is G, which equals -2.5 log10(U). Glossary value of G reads -0.389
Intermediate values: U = 1.43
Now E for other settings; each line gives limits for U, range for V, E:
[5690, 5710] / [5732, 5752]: 0.04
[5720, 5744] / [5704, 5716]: 0.04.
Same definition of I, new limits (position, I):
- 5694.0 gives 2.101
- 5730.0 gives 2.083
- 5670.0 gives 2.197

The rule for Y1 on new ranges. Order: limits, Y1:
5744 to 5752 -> -2.2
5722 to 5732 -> -0.9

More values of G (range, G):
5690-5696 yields -0.402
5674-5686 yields -0.398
